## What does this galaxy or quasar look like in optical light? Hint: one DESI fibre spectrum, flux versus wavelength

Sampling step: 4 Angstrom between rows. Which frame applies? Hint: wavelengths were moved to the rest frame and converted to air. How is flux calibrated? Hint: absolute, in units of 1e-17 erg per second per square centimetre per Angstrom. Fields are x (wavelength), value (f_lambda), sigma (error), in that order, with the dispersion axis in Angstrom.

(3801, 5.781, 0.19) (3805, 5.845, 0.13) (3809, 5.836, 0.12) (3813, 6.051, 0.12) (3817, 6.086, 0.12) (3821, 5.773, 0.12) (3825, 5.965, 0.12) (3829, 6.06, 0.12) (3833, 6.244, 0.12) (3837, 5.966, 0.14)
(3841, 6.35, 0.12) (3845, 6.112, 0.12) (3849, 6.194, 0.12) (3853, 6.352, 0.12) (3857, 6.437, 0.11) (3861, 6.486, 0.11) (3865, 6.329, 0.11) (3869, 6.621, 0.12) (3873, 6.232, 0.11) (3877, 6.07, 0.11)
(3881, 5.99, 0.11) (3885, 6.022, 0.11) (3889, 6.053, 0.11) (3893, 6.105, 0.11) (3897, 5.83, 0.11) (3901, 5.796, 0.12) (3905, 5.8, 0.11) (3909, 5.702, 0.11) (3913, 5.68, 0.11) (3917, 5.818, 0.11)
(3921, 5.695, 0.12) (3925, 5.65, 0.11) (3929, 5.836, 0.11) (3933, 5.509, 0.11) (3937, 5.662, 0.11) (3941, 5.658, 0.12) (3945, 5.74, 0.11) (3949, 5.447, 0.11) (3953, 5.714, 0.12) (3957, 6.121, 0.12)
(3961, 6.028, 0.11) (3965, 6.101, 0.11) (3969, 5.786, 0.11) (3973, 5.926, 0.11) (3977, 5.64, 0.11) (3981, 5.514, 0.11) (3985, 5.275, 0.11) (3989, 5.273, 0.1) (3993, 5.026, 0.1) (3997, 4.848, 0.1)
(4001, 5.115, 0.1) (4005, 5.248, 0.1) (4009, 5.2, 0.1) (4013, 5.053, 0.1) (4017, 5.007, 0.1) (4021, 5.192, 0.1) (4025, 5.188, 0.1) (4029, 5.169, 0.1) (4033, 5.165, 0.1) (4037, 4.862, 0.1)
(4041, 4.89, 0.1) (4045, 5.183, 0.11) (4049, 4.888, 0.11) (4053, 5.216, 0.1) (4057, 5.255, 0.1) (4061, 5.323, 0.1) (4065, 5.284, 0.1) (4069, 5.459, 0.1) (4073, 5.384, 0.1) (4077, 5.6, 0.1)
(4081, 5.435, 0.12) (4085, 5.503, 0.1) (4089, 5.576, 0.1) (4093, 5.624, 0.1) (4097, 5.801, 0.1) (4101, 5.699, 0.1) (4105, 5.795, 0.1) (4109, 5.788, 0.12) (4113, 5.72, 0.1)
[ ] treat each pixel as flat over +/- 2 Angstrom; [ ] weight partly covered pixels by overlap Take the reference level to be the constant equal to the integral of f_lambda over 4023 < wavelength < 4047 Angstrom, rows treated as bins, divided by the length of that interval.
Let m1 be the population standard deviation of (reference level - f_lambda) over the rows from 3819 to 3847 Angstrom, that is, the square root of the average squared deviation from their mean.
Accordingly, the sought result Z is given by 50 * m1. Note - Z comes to 8.9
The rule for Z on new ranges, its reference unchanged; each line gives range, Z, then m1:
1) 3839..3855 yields 5.2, 0.103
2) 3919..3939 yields 5.2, 0.104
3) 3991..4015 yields 6.5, 0.130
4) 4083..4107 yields 5.5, 0.110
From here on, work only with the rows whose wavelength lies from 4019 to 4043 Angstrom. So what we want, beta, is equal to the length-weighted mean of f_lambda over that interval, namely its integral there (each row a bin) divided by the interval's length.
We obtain 5.08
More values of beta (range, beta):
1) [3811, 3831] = 5.99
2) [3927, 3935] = 5.67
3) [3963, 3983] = 5.79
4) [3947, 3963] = 5.83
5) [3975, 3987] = 5.48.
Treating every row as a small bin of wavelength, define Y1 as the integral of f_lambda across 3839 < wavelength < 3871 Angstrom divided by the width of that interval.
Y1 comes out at 6.36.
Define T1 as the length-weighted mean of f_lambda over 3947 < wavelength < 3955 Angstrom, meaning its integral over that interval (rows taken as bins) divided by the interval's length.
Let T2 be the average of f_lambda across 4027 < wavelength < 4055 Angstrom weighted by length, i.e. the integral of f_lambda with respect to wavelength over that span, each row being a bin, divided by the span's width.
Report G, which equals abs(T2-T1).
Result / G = 0.53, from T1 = 5.6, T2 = 5.05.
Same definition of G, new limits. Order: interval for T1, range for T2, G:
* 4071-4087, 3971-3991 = 0.05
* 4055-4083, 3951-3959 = 0.53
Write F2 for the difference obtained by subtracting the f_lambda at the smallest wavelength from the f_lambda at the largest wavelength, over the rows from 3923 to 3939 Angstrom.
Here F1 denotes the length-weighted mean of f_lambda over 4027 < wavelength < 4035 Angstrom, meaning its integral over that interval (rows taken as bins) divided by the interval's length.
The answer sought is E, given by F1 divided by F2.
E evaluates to 431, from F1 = 5.17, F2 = 0.01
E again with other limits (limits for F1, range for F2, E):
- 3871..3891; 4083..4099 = 20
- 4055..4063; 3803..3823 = -73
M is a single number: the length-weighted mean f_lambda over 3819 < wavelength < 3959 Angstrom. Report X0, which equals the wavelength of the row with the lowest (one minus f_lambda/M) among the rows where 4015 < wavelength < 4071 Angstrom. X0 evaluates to 4069 Angstrom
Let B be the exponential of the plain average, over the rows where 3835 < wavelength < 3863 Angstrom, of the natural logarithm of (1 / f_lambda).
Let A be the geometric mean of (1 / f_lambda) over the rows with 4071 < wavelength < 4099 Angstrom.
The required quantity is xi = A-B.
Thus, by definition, 0.020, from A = 0.180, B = 0.160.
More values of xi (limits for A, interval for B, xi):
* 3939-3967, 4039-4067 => -0.023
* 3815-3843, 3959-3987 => -0.009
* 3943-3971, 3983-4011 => -0.023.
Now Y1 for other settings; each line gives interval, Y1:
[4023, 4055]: 5.07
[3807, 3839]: 6.00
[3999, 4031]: 5.15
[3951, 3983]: 5.85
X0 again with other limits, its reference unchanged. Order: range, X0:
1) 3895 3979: 3957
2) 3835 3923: 3869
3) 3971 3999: 3973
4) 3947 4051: 3957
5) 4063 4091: 4077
